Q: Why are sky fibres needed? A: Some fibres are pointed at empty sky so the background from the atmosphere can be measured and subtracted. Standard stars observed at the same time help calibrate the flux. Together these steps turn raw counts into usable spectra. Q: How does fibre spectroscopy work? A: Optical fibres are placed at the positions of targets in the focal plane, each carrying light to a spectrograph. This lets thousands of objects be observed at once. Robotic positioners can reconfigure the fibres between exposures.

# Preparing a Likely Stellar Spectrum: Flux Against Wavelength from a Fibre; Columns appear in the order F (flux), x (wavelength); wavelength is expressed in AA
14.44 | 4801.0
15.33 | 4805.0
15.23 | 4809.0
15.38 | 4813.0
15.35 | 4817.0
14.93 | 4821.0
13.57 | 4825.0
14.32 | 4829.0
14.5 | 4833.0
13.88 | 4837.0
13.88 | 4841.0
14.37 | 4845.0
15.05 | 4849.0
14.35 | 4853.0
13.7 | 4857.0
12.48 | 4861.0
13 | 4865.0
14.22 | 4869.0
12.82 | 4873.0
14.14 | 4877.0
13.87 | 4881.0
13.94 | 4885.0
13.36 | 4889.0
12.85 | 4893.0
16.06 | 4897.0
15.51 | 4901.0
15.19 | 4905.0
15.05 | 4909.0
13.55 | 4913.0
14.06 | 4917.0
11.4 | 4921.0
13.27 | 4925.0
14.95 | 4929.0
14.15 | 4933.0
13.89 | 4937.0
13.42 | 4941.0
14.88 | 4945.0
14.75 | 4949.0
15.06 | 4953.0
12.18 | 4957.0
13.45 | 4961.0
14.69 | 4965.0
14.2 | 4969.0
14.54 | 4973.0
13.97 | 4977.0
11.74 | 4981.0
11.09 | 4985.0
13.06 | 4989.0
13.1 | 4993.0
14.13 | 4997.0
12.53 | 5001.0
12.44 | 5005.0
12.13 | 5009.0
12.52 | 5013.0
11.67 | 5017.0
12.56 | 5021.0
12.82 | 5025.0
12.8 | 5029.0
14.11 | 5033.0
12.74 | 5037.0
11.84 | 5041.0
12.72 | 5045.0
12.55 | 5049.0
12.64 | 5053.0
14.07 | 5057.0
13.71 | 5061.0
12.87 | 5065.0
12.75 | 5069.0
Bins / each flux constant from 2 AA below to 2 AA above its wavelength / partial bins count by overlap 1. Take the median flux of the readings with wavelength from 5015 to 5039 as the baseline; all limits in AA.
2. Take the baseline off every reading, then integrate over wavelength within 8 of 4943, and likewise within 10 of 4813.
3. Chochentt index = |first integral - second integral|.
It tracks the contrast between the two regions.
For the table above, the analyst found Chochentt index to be 26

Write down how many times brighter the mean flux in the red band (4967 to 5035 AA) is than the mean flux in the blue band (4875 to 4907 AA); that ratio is 0.90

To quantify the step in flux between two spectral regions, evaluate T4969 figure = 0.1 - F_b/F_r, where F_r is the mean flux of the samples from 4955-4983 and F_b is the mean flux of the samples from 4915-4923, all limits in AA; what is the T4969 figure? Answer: -0.84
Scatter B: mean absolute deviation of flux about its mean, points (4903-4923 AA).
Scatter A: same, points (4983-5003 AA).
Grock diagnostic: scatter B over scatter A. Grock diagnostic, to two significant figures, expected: 1.4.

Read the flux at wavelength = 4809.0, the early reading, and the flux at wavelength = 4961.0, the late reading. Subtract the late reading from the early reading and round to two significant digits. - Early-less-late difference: 1.8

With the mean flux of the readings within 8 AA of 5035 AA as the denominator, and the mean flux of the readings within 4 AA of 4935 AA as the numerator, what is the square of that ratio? 1.19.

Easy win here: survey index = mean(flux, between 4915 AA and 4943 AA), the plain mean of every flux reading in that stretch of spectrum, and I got 13.59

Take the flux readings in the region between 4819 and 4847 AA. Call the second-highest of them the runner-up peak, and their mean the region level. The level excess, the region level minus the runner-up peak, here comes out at -0.3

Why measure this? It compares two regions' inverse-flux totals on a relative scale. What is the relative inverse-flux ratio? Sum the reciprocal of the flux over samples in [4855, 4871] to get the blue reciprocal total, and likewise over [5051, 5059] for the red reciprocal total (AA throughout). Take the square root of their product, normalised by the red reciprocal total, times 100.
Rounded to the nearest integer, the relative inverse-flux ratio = 141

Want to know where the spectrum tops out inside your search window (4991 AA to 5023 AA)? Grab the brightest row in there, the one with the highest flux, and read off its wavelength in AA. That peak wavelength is 4997.0 AA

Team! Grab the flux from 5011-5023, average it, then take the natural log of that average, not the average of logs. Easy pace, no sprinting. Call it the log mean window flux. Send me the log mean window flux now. 2.51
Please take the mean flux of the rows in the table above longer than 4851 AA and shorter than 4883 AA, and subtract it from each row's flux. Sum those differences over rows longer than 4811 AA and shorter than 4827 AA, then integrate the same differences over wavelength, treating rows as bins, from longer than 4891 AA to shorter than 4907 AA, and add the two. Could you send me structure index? 26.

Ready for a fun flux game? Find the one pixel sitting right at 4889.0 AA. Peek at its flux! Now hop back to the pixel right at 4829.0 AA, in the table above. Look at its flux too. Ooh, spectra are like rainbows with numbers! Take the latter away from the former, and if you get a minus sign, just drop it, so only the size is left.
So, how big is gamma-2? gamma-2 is 1.0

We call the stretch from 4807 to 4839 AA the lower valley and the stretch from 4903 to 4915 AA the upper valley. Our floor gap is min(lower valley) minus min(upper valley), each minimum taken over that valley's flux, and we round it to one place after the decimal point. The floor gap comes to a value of 0.0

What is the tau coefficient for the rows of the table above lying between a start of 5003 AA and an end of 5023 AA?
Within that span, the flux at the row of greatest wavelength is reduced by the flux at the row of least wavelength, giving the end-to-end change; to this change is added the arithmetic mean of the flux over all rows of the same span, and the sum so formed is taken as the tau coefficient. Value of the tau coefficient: 12.4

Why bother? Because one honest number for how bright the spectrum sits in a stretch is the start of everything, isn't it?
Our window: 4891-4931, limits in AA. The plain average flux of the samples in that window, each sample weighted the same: 14.2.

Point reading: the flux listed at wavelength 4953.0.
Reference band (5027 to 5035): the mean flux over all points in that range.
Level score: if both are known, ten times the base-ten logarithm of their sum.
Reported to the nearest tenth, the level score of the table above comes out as 14.6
